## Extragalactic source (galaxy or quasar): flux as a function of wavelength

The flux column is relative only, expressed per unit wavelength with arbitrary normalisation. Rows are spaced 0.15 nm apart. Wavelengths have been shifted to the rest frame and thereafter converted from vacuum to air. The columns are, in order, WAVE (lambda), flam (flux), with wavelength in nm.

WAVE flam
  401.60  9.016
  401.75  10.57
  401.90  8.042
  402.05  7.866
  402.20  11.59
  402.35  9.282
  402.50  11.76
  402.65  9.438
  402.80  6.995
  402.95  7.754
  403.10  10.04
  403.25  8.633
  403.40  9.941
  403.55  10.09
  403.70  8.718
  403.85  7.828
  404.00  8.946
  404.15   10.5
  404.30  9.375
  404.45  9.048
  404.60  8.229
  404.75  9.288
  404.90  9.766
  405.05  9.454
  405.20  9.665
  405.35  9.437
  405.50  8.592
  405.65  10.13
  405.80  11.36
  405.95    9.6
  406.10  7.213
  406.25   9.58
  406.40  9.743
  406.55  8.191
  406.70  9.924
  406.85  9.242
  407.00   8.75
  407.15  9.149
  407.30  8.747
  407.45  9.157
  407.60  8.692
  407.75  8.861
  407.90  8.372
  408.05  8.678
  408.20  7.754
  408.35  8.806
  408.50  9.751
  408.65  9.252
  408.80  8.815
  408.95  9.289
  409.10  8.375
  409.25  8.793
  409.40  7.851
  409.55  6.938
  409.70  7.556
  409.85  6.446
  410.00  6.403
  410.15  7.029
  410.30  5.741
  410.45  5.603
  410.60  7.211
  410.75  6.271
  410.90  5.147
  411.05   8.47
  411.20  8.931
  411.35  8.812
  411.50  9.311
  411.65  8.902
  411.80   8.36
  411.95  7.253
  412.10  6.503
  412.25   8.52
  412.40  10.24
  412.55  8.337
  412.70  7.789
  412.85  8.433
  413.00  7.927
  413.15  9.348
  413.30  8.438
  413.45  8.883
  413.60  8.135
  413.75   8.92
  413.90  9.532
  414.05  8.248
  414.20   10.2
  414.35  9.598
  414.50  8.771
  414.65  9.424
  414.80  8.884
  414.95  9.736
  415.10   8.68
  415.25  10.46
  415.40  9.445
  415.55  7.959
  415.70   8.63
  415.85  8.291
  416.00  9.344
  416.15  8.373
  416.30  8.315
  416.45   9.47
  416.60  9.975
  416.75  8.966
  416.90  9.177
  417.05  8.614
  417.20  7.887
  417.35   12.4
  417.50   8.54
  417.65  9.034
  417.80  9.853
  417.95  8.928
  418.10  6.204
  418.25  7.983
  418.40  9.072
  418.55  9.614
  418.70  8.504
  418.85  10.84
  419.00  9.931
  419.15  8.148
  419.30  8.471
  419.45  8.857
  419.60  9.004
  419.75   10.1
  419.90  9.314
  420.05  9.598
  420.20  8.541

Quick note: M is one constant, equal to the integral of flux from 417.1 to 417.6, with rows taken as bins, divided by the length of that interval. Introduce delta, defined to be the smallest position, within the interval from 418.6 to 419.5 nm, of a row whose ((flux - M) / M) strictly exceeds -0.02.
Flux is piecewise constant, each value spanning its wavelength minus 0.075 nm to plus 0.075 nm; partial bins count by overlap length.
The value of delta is 418.85 nm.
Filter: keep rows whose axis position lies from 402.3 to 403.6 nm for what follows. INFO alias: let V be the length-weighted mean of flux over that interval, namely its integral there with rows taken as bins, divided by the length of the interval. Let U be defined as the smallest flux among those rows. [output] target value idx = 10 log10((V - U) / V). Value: -6.0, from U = 6.995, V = 9.3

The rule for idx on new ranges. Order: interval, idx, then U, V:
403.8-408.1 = -6.7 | 7.213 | 9.2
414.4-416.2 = -9.3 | 7.959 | 9.0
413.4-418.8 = -5.1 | 6.204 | 9.0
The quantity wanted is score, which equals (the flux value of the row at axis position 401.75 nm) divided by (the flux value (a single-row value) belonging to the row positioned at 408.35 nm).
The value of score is 1.20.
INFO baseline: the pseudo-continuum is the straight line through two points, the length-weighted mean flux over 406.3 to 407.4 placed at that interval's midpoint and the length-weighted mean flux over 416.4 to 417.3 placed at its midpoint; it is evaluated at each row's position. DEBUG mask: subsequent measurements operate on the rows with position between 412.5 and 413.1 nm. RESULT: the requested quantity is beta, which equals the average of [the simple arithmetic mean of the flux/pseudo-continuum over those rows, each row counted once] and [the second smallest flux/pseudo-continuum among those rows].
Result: 0.88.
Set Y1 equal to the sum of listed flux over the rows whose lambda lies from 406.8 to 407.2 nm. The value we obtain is 27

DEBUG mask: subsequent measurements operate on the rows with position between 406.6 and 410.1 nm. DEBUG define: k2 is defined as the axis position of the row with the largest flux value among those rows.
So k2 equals 406.70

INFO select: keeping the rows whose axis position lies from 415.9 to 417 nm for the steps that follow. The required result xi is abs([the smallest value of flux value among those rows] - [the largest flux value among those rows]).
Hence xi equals 1.66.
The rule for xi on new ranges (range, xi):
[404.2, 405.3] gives 1.54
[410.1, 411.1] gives 3.32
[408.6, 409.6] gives 2.35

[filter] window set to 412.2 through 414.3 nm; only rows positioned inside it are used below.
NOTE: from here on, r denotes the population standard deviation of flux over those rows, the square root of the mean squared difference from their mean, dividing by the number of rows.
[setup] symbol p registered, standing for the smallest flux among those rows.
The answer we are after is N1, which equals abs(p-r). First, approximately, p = 7.789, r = 0.75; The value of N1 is 7.0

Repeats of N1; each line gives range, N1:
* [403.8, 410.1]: 5.4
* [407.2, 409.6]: 6.3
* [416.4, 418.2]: 4.8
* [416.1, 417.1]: 7.8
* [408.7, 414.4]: 3.9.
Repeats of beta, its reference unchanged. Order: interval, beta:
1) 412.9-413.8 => 0.92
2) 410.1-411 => 0.65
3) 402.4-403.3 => 0.92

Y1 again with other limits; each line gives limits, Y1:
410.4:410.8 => 19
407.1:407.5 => 27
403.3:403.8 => 29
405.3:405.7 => 28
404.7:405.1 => 29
